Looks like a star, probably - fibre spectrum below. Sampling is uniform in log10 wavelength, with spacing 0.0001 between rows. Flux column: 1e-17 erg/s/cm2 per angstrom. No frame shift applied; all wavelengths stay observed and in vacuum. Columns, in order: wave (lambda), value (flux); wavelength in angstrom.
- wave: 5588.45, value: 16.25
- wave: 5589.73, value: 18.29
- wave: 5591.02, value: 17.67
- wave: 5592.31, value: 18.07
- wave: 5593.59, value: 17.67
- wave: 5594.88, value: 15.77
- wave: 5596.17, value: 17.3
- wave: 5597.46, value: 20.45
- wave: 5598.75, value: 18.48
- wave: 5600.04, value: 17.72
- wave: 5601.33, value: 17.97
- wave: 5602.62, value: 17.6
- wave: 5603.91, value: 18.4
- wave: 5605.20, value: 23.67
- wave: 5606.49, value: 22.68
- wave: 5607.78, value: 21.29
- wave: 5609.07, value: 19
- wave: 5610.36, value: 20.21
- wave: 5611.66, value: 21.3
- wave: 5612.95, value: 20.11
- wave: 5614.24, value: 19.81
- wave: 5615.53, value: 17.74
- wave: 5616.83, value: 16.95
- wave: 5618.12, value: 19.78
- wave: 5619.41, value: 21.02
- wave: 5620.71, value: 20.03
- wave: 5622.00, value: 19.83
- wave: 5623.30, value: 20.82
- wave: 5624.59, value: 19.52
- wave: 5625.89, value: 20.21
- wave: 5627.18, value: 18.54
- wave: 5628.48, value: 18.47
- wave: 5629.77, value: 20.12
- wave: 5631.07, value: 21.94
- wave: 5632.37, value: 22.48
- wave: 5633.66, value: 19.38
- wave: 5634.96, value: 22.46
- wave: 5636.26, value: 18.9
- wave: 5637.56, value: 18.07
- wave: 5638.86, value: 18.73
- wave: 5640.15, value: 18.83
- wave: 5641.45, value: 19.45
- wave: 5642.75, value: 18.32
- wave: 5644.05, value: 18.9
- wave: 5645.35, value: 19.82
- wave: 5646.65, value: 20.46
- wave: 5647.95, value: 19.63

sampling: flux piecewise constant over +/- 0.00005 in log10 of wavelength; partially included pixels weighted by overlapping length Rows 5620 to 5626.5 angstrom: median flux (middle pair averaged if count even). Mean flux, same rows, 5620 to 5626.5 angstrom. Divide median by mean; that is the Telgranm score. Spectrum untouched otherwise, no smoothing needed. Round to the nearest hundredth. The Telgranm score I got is 1.00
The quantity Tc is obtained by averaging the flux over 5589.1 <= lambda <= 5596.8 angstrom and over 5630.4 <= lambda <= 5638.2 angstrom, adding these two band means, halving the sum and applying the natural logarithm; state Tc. 2.944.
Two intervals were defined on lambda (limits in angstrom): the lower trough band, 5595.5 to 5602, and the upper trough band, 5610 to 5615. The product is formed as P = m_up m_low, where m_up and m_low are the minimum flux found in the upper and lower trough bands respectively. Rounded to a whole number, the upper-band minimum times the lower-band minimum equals 343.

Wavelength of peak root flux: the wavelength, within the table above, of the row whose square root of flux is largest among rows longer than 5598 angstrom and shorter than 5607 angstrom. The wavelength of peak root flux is 5605.20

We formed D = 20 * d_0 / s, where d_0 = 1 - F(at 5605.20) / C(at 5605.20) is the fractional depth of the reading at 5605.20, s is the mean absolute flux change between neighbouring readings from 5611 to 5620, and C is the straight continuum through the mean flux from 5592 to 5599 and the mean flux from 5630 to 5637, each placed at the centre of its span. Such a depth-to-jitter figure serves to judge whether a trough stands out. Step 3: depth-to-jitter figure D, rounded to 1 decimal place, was -3.8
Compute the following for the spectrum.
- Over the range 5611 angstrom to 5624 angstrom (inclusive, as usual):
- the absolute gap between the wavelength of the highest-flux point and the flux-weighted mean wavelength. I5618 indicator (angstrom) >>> 5.8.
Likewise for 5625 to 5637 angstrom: 1.2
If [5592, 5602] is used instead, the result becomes 0.6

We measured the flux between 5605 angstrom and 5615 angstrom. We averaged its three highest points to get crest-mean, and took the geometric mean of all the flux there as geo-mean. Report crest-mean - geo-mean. 1.6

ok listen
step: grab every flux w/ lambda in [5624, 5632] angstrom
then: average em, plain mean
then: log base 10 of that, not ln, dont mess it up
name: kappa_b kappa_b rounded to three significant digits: 1.30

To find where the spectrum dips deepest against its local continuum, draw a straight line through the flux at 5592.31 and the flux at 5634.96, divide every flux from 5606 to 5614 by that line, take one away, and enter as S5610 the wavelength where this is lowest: 5609.07 angstrom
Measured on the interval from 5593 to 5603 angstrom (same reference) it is 5594.88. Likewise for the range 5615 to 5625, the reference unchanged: 5616.83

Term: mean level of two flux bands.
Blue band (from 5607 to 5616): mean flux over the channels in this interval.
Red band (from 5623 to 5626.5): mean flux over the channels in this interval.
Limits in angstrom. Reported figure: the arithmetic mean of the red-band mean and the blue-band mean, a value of 20.1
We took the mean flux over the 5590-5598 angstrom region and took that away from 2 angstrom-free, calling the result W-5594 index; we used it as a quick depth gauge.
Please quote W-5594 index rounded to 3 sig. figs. -15.8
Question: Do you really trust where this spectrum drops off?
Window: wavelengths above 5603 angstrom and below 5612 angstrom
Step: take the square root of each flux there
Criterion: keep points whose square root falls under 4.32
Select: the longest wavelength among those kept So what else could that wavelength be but 5603.91 angstrom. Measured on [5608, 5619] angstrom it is 5616.83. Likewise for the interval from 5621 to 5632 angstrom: 5628.48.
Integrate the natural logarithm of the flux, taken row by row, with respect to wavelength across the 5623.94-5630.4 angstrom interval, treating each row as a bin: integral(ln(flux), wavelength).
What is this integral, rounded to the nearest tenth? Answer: 19.2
